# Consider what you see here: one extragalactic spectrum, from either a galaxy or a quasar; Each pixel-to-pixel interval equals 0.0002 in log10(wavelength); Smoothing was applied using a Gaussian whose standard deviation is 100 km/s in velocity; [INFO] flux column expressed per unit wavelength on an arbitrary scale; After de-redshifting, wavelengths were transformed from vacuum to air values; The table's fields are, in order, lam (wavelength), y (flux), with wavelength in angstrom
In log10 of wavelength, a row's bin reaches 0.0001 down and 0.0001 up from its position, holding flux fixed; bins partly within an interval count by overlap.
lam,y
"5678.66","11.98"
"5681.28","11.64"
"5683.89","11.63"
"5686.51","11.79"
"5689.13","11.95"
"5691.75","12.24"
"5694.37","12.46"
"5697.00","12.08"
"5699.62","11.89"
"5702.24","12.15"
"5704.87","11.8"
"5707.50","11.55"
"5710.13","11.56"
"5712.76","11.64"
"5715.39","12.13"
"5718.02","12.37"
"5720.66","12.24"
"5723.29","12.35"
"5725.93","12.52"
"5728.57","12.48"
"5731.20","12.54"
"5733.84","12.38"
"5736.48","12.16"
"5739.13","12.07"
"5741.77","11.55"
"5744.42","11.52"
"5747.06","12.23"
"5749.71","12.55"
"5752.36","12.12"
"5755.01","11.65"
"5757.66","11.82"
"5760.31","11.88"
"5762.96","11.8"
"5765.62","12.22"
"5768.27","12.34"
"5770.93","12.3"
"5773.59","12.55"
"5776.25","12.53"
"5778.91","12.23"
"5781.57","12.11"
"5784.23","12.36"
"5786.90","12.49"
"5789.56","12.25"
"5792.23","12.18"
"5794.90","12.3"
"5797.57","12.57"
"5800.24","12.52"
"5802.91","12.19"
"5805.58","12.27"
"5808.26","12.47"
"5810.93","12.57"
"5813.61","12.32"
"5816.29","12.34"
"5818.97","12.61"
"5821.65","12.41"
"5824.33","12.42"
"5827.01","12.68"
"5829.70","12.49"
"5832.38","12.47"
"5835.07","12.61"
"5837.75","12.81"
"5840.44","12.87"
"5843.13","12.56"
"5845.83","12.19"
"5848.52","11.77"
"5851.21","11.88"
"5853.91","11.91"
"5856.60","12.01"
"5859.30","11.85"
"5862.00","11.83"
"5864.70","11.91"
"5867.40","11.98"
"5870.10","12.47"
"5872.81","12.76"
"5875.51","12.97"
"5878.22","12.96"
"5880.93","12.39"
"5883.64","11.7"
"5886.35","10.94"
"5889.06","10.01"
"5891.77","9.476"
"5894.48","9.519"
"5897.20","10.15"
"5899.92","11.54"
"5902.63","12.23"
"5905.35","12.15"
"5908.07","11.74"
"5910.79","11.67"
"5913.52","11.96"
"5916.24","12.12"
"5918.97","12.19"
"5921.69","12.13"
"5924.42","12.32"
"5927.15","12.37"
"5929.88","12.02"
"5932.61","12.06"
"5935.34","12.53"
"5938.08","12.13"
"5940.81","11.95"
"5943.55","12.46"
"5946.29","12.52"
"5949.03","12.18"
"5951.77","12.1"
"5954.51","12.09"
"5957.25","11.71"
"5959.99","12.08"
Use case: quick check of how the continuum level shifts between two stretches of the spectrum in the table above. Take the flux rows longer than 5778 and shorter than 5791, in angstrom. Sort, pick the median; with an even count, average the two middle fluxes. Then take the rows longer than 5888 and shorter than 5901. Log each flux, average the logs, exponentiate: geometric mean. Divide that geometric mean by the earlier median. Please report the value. 0.83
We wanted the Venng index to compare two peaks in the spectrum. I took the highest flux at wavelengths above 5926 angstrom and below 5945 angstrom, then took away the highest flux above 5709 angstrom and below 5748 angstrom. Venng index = 0.0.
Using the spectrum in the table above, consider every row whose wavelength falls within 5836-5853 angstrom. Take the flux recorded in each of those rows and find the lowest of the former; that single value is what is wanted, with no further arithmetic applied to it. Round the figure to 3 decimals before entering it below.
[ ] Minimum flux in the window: 11.770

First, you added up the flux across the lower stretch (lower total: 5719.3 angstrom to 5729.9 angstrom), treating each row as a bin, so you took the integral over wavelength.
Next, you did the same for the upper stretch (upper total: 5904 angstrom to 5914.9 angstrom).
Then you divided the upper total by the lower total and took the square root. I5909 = 0.99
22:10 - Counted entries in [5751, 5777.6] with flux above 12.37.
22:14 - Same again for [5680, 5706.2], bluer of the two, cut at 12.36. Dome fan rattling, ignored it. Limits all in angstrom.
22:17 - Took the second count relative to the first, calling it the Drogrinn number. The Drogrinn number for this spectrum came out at 0.50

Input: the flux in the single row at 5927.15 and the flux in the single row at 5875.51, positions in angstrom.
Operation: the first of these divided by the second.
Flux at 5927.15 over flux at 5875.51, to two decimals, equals 0.95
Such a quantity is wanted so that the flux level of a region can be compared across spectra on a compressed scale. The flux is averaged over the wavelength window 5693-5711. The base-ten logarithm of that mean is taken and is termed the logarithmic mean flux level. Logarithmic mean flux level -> 1.08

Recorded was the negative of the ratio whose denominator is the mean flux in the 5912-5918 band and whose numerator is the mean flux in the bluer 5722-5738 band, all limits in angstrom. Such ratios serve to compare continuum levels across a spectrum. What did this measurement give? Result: -1.03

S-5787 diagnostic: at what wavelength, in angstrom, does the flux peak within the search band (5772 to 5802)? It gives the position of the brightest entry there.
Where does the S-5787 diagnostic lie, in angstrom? 5797.57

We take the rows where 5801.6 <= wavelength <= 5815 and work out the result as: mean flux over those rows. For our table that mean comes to 12.4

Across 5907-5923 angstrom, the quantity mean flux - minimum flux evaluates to 0.30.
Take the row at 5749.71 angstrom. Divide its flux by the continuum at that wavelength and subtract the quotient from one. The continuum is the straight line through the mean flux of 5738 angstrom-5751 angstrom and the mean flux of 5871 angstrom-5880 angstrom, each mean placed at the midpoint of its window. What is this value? -0.04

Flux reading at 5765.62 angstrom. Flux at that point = 12.22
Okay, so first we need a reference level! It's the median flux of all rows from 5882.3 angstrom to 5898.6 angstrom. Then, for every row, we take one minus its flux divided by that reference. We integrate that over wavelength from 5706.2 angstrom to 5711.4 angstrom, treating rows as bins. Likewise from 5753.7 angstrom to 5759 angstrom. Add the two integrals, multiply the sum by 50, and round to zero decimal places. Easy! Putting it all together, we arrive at -82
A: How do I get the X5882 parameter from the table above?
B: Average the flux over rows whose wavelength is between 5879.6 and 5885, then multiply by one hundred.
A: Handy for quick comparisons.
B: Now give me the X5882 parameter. 1204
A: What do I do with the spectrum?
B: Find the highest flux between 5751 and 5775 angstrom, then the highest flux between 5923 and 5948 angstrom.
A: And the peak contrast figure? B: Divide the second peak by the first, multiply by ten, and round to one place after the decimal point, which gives 10.0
